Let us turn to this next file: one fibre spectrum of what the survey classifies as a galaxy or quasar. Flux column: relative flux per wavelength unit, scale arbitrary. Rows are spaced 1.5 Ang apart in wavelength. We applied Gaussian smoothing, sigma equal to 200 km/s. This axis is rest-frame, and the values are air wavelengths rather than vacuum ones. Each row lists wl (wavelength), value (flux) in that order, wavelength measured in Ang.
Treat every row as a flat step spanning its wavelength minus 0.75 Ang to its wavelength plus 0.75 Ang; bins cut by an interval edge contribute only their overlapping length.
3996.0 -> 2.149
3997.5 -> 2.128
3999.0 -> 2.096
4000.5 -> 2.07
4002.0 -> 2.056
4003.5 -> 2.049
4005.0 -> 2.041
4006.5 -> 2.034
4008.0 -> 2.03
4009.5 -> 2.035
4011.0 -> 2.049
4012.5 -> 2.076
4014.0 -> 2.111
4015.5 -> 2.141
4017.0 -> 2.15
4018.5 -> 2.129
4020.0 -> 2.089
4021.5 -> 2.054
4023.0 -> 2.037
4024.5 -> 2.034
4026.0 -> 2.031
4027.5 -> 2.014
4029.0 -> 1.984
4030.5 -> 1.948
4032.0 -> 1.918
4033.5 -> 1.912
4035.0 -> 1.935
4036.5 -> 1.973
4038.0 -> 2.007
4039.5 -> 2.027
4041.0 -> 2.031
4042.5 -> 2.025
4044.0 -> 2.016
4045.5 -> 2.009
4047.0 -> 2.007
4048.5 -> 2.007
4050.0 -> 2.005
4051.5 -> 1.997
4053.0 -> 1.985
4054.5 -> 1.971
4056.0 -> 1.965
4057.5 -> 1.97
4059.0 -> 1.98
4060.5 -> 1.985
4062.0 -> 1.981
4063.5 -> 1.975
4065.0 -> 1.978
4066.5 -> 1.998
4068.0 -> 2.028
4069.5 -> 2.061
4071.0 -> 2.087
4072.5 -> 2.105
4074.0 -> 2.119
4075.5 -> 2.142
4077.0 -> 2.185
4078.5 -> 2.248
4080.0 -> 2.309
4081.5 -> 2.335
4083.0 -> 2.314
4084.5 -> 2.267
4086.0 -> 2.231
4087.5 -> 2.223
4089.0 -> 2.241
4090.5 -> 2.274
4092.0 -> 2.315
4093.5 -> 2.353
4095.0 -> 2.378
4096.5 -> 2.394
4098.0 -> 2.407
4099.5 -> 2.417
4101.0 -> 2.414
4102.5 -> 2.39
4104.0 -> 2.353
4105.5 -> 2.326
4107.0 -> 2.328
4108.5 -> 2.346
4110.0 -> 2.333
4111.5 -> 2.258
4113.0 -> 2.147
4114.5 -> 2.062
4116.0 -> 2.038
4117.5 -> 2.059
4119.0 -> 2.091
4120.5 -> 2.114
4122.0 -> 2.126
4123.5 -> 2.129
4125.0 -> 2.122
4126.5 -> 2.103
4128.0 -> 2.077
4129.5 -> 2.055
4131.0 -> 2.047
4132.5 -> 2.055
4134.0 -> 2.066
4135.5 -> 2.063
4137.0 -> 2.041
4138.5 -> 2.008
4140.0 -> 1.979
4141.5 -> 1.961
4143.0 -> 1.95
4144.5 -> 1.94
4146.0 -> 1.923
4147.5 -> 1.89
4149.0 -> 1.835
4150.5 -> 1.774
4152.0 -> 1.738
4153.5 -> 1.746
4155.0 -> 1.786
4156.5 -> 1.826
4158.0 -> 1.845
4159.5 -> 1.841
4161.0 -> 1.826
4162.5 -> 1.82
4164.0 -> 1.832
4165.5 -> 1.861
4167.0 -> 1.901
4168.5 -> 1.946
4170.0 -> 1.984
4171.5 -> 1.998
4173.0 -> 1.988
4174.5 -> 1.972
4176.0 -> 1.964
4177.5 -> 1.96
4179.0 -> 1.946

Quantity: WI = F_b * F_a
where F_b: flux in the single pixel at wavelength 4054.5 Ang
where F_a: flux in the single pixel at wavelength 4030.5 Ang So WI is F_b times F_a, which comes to 3.8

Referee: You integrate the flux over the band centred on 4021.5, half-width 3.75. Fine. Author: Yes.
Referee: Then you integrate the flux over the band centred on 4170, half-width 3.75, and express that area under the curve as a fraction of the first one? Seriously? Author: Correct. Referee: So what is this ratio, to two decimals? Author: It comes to 0.95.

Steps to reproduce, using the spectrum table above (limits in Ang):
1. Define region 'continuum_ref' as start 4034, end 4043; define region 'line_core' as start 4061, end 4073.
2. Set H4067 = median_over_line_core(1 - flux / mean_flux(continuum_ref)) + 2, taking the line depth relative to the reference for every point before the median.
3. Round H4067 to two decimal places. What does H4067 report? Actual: 1.99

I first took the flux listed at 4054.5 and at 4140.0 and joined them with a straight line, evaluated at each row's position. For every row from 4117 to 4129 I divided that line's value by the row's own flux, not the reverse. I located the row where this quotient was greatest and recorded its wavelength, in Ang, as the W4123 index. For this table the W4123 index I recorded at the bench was 4117.5 Ang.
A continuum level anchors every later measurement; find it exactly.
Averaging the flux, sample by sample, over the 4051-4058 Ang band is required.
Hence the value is 1.98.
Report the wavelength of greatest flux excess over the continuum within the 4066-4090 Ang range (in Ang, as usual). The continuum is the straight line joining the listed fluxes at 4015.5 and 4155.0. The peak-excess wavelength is 4081.5 Ang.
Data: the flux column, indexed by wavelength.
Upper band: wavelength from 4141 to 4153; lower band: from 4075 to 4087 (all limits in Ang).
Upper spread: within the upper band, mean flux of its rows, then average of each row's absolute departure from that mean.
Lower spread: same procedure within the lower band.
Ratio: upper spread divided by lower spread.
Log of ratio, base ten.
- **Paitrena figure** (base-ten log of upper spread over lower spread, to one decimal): 0.1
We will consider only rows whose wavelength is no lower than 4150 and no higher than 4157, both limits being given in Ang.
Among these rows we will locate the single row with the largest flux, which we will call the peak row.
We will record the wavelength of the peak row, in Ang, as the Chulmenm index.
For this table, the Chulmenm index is 4156.5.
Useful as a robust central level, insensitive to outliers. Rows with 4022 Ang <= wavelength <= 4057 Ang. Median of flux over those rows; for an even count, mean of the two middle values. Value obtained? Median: 2.0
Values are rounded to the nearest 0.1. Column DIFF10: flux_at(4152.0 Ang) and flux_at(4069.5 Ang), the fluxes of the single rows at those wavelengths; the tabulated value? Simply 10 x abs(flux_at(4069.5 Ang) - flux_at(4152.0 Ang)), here 3.2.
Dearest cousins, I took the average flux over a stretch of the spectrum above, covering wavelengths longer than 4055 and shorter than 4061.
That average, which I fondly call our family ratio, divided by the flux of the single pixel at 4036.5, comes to 1.00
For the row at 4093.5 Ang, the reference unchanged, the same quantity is 0.84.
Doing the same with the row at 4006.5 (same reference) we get 0.97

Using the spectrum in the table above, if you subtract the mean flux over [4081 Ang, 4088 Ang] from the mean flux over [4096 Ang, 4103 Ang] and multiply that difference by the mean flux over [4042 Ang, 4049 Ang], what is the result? 0.26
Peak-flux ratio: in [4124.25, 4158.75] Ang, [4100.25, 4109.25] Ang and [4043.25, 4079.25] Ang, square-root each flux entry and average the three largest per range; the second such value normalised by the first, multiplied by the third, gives 1.58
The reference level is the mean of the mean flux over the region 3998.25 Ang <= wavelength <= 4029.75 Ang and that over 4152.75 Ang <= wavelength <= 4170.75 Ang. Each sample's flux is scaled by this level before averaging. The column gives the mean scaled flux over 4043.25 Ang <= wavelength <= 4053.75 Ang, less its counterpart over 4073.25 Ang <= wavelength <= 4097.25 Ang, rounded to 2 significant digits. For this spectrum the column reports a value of -0.14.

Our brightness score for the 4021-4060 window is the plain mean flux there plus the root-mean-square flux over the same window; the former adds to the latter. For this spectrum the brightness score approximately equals 3.99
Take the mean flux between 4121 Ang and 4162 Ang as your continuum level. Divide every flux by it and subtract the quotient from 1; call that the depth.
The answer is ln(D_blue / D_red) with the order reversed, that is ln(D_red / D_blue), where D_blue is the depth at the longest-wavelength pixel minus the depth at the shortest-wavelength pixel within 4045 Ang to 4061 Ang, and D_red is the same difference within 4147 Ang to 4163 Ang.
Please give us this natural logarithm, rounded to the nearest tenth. 1.1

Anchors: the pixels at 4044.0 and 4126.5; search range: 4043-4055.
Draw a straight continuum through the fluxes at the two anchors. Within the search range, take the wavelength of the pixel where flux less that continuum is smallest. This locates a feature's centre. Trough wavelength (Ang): 4054.5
